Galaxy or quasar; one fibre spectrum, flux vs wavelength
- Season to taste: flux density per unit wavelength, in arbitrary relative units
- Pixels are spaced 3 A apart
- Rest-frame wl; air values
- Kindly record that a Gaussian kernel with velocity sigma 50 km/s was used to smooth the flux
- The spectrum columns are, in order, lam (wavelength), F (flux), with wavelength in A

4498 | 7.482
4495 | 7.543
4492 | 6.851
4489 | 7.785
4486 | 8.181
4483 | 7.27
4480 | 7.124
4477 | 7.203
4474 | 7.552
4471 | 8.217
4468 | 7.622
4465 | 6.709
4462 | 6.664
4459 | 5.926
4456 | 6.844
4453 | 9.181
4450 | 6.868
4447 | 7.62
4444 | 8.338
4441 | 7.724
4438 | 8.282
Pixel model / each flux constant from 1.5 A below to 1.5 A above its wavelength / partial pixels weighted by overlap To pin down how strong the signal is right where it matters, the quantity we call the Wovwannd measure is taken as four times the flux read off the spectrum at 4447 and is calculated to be 30.5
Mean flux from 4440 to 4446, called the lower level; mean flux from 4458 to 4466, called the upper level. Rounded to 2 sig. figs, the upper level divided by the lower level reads 0.80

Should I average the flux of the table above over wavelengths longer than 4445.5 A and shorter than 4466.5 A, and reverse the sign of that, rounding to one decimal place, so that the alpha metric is -7.1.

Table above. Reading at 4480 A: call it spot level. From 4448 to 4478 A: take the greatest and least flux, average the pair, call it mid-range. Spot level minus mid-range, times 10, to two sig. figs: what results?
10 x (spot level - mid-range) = -4.3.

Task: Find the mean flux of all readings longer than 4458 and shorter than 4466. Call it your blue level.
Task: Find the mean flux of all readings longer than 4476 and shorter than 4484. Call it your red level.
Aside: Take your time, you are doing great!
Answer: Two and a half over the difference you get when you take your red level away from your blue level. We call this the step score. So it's -3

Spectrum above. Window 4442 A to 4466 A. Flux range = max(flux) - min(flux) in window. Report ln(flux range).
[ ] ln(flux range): 1.18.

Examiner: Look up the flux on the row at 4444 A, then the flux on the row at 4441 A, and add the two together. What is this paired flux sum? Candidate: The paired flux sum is 16.1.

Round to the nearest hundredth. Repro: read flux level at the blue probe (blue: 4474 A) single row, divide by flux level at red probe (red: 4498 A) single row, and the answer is 1.01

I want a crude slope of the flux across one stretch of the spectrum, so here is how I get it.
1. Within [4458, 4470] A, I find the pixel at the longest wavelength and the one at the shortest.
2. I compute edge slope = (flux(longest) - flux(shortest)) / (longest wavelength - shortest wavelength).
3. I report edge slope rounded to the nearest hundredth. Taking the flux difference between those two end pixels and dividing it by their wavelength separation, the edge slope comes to 0.19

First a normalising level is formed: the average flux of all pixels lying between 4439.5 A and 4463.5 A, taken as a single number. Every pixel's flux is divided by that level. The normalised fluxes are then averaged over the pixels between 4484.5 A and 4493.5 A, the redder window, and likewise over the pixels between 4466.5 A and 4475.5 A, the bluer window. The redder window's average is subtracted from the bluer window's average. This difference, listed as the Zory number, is 0.026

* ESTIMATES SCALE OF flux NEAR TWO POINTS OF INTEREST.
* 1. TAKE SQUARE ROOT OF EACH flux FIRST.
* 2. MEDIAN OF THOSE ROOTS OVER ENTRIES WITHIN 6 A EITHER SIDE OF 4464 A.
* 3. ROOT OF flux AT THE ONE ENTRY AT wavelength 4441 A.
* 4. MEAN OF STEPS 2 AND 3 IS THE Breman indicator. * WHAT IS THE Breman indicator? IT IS 2.68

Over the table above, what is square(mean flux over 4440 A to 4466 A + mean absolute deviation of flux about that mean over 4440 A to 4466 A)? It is 65.9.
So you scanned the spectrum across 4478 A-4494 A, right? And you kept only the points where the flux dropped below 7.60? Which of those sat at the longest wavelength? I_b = 4492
